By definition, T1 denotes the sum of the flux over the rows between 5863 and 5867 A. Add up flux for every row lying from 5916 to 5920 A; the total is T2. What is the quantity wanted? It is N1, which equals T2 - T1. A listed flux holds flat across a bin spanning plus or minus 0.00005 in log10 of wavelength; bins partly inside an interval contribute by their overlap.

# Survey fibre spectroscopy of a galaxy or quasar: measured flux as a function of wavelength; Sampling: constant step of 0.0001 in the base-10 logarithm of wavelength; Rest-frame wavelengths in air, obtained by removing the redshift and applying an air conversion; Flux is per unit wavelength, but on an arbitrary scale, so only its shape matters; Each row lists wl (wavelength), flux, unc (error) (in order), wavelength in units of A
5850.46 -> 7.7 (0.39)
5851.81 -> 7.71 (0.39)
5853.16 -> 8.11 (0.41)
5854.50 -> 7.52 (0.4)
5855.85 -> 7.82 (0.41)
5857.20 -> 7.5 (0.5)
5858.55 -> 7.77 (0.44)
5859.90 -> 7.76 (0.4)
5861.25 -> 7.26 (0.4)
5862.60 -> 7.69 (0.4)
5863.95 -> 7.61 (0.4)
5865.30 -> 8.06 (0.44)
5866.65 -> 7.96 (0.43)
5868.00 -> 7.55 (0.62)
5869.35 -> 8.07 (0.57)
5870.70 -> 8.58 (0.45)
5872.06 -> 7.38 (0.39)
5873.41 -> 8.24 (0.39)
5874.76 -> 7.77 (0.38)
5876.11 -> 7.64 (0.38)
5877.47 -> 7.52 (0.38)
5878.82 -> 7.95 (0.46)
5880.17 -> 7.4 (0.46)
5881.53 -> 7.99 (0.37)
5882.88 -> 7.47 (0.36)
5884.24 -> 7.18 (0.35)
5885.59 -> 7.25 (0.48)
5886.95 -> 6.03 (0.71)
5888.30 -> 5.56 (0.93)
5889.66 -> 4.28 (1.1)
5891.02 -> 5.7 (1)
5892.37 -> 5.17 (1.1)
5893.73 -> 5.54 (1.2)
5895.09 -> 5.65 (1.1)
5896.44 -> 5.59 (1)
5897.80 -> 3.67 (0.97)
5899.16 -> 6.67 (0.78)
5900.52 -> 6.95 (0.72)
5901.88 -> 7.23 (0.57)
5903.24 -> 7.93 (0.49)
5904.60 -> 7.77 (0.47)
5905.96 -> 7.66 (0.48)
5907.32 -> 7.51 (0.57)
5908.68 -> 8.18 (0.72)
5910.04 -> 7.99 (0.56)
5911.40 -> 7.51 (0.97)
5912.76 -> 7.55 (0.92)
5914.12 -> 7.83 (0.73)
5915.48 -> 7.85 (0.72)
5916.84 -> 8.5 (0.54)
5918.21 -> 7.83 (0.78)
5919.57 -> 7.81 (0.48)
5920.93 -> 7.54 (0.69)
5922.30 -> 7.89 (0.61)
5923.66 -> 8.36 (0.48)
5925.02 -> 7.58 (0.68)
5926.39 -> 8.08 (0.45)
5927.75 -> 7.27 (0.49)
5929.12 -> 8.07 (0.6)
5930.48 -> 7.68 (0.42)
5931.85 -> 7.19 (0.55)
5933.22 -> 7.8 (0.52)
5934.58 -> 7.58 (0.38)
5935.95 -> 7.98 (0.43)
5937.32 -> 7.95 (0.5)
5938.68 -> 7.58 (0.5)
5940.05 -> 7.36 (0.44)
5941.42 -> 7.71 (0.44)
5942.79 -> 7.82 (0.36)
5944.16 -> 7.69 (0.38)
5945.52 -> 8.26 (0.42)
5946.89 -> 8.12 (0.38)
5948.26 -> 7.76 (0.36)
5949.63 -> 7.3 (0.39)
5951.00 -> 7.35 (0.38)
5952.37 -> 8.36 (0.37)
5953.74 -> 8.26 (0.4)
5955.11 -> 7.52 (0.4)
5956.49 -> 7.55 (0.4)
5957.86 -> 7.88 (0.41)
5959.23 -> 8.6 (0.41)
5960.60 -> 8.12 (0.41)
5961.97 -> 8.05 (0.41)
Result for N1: 0.5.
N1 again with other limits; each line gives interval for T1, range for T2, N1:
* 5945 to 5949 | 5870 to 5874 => 0.1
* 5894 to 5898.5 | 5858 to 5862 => 7.9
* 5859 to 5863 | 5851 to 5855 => 0.6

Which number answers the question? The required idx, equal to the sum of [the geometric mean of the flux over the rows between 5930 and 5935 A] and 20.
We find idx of 27.6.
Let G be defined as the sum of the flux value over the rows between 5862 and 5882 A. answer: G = 117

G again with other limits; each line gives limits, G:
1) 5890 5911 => 99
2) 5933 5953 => 117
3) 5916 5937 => 117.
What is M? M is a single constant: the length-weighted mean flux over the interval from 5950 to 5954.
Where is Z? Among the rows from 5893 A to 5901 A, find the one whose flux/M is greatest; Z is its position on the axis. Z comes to 5900.52 A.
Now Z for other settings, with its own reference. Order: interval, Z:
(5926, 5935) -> 5926.39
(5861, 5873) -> 5870.70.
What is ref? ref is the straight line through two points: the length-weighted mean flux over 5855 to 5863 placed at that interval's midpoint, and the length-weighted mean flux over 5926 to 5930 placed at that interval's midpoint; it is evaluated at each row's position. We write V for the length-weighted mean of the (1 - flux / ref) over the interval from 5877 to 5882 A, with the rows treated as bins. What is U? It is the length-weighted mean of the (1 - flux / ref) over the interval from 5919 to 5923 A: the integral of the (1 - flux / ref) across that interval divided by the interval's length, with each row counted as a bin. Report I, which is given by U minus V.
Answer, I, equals 0.008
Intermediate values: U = 0.003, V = -0.005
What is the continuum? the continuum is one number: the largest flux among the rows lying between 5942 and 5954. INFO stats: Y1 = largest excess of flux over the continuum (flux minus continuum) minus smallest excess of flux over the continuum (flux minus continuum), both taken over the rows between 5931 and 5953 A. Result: 1.2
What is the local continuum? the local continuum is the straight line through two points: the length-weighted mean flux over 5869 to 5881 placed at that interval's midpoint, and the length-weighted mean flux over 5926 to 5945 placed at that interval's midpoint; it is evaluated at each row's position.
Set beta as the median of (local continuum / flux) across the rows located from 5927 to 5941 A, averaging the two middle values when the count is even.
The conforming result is 1.01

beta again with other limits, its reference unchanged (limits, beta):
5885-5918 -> 1.08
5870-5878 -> 1.02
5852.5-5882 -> 1.01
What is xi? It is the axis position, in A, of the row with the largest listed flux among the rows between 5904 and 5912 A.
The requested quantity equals 5908.68 A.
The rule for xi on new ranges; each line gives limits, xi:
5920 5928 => 5923.66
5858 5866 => 5865.30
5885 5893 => 5885.59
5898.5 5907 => 5903.24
